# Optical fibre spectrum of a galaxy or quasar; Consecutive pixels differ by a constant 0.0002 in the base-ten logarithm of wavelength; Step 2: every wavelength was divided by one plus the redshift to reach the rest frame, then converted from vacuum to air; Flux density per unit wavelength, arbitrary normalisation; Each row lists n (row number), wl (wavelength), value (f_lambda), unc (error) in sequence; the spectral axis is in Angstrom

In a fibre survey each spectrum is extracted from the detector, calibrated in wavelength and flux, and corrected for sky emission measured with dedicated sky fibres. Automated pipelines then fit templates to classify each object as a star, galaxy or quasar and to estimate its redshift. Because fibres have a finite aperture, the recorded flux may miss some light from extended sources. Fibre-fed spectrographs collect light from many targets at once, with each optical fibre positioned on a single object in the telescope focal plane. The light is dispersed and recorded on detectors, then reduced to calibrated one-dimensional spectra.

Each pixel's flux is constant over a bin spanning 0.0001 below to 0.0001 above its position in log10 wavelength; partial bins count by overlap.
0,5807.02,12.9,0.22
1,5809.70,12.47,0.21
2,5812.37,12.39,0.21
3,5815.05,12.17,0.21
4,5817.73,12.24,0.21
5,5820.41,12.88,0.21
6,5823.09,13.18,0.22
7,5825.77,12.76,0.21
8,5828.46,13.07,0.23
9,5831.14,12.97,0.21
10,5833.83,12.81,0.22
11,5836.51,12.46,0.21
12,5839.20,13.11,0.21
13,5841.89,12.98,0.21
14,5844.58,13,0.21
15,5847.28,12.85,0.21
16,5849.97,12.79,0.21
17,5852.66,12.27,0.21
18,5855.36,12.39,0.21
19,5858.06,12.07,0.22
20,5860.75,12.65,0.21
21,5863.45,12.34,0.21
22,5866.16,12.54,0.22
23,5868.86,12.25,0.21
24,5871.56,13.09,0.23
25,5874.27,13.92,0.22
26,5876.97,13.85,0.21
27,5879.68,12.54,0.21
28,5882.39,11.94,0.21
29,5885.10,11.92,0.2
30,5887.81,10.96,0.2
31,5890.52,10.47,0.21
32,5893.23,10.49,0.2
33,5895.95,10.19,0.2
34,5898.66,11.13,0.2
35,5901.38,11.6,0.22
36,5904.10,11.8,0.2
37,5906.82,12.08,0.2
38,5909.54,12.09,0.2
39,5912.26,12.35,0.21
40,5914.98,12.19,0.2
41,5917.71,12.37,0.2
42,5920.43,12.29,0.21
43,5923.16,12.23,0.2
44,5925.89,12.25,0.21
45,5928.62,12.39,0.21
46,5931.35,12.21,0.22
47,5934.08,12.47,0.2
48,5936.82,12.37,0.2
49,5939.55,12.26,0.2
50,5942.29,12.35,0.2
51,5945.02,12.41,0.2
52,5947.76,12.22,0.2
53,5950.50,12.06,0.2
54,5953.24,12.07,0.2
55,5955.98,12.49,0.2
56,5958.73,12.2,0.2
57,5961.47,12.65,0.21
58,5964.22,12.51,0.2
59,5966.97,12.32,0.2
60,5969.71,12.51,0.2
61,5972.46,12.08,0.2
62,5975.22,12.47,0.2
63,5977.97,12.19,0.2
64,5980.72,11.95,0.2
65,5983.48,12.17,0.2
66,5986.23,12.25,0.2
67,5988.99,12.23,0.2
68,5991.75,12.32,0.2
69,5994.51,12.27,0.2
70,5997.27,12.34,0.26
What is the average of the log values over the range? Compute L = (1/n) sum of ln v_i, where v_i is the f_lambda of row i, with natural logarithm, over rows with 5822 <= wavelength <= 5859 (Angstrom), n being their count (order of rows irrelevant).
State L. 2.55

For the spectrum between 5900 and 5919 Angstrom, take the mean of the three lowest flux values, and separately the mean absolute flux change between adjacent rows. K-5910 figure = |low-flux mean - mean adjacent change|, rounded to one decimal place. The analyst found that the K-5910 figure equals 11.6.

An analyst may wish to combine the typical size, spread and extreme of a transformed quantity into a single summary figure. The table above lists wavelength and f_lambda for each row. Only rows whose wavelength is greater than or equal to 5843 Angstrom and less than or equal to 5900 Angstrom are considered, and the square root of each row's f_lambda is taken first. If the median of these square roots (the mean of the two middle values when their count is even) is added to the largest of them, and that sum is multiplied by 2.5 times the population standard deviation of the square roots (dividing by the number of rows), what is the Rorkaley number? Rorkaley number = 2.6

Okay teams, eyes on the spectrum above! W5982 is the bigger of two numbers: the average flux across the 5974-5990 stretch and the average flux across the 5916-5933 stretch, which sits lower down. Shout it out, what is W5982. 12.3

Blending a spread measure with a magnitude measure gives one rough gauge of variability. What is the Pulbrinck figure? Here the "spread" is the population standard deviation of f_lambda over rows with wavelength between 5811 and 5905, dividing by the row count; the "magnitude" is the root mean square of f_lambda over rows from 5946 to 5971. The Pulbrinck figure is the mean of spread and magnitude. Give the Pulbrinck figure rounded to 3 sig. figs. 6.60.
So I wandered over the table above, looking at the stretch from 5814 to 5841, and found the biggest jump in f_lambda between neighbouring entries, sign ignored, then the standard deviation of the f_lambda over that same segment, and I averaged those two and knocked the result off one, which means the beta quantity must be 0.50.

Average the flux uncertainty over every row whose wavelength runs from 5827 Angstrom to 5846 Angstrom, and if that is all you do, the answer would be 0.214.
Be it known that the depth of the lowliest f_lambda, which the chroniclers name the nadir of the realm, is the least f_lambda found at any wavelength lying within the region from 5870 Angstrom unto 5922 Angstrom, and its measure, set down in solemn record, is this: 10.19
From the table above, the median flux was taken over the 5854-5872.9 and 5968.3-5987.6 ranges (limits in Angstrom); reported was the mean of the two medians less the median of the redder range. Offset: 0.1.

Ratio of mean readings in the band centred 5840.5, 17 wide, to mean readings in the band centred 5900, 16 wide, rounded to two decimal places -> 1.15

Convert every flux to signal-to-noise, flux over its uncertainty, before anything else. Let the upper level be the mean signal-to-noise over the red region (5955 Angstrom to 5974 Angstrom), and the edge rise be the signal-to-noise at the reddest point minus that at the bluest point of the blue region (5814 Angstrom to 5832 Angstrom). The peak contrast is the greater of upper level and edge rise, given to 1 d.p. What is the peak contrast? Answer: 61.5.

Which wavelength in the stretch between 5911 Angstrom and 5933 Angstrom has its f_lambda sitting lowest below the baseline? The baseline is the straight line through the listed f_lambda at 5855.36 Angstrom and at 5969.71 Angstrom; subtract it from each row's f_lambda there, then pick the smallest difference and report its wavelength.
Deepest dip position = 5914.98 Angstrom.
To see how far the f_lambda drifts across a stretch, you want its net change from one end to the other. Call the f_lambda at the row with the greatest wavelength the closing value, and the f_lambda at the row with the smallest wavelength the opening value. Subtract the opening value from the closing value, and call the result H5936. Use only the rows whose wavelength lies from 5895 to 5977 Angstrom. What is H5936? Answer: 2.3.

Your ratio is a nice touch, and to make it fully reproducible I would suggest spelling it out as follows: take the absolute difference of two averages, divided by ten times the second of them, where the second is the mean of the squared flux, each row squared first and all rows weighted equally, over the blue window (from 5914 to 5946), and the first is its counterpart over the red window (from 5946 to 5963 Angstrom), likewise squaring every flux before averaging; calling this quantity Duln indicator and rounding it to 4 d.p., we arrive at 0.0005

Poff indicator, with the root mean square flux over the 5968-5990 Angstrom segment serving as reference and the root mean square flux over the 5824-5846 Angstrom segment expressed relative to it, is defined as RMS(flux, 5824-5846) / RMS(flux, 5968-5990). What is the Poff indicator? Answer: 1.05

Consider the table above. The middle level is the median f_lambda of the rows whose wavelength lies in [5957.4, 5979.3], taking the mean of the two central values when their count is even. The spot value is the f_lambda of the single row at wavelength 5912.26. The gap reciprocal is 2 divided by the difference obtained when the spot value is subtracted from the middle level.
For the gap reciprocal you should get 44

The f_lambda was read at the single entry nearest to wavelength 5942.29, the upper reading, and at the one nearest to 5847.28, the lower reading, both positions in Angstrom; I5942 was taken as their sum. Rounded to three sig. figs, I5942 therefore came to 25.2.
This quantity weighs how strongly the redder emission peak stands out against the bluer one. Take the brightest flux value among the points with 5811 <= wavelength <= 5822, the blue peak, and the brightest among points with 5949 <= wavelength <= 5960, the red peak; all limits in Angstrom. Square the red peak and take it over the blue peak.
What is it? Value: 12.1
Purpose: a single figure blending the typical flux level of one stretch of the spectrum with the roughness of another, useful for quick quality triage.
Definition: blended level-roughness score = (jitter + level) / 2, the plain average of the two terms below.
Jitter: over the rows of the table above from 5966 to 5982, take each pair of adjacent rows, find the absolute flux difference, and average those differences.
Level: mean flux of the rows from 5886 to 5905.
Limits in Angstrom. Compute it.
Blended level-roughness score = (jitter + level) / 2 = 5.63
